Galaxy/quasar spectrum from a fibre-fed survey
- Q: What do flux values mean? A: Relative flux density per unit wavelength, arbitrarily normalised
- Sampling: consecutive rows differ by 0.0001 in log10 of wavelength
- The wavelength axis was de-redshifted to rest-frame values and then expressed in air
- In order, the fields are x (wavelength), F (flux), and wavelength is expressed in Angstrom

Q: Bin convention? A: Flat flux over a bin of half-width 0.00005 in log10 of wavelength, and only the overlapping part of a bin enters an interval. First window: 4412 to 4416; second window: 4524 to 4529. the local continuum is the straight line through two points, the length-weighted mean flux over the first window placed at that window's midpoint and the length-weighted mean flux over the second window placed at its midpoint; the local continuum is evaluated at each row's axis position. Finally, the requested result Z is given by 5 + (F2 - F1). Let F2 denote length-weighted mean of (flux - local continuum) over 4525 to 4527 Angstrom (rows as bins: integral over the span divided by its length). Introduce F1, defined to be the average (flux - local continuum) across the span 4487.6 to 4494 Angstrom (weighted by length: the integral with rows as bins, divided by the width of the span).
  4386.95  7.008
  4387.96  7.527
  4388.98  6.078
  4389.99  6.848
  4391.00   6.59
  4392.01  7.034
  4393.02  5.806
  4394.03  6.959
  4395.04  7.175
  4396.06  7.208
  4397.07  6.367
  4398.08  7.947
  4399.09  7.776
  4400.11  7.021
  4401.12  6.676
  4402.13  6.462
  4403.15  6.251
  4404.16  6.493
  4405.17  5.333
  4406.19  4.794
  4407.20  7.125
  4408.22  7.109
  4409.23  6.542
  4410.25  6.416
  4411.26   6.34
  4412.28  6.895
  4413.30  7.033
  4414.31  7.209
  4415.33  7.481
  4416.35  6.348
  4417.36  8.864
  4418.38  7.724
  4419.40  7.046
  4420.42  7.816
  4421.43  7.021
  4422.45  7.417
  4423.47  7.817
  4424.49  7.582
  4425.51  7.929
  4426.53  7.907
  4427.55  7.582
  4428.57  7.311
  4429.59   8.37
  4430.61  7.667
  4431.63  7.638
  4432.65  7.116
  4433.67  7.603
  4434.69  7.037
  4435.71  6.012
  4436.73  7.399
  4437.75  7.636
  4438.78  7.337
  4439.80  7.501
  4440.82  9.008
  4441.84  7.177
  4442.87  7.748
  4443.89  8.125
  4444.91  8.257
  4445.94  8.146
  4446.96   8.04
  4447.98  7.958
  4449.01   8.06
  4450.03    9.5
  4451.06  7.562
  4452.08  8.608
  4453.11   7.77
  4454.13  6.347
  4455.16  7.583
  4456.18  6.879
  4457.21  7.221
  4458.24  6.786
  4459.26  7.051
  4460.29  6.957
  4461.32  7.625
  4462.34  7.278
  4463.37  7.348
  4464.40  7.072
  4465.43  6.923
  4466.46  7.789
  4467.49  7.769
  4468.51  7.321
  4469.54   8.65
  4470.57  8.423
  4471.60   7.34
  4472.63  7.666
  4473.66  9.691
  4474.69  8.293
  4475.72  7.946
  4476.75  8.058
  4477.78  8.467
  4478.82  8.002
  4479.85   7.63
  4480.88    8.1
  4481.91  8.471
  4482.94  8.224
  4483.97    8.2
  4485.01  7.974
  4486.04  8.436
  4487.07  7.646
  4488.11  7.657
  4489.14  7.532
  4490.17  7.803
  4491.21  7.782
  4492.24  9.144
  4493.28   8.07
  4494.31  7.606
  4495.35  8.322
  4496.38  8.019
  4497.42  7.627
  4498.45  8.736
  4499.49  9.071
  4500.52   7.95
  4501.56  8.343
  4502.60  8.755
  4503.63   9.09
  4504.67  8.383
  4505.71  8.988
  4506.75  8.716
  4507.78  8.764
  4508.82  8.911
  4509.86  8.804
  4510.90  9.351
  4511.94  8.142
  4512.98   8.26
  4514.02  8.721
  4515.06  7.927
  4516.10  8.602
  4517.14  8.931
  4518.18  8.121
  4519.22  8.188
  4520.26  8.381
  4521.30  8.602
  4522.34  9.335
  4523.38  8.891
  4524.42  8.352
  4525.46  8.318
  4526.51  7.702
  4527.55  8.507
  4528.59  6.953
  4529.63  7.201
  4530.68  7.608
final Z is 4.75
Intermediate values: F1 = 0.3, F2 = 0.0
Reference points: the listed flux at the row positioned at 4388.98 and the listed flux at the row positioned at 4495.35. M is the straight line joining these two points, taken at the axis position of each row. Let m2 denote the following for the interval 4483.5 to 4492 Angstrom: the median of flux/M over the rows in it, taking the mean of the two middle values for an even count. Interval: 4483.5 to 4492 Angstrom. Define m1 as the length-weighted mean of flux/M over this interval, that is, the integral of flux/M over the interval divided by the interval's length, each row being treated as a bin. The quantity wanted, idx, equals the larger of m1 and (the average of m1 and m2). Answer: 0.97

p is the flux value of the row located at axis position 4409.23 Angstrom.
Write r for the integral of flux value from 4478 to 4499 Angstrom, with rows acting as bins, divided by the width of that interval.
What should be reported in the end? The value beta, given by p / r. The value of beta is 0.81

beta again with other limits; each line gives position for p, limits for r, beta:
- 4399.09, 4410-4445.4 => 1.04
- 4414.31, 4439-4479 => 0.93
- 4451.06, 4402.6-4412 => 1.20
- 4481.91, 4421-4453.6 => 1.09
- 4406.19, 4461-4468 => 0.65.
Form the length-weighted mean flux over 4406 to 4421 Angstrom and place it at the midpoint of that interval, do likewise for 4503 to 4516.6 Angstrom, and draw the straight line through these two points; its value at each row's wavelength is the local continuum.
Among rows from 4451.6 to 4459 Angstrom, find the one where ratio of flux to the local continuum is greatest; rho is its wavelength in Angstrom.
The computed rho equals 4452.08 Angstrom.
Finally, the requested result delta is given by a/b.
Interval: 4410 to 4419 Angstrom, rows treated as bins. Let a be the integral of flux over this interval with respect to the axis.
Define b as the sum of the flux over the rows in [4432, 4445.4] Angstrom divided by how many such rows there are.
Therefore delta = 9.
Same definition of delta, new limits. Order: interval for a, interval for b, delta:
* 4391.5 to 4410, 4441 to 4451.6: 15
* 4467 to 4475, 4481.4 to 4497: 8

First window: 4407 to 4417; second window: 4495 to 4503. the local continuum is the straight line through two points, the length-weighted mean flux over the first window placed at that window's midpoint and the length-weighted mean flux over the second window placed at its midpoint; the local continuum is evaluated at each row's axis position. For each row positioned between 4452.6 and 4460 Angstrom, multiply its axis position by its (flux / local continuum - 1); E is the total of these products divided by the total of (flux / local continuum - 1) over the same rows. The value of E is 4456.8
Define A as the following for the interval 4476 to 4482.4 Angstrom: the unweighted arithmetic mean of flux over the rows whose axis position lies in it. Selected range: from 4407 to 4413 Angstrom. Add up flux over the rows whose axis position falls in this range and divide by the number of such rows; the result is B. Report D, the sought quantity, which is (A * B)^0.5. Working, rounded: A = 8.1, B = 6.74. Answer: 7.4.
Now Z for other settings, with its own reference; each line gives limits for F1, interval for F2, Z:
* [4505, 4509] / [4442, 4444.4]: 4.49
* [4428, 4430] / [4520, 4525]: 5.21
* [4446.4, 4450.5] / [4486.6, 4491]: 3.99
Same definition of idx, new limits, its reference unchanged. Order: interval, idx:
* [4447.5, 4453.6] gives 1.12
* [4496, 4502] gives 0.99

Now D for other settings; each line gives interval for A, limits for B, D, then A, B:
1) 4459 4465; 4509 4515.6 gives 7.9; 7.2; 8.53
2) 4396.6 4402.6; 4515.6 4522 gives 7.7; 7.0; 8.47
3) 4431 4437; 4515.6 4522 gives 7.8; 7.1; 8.47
